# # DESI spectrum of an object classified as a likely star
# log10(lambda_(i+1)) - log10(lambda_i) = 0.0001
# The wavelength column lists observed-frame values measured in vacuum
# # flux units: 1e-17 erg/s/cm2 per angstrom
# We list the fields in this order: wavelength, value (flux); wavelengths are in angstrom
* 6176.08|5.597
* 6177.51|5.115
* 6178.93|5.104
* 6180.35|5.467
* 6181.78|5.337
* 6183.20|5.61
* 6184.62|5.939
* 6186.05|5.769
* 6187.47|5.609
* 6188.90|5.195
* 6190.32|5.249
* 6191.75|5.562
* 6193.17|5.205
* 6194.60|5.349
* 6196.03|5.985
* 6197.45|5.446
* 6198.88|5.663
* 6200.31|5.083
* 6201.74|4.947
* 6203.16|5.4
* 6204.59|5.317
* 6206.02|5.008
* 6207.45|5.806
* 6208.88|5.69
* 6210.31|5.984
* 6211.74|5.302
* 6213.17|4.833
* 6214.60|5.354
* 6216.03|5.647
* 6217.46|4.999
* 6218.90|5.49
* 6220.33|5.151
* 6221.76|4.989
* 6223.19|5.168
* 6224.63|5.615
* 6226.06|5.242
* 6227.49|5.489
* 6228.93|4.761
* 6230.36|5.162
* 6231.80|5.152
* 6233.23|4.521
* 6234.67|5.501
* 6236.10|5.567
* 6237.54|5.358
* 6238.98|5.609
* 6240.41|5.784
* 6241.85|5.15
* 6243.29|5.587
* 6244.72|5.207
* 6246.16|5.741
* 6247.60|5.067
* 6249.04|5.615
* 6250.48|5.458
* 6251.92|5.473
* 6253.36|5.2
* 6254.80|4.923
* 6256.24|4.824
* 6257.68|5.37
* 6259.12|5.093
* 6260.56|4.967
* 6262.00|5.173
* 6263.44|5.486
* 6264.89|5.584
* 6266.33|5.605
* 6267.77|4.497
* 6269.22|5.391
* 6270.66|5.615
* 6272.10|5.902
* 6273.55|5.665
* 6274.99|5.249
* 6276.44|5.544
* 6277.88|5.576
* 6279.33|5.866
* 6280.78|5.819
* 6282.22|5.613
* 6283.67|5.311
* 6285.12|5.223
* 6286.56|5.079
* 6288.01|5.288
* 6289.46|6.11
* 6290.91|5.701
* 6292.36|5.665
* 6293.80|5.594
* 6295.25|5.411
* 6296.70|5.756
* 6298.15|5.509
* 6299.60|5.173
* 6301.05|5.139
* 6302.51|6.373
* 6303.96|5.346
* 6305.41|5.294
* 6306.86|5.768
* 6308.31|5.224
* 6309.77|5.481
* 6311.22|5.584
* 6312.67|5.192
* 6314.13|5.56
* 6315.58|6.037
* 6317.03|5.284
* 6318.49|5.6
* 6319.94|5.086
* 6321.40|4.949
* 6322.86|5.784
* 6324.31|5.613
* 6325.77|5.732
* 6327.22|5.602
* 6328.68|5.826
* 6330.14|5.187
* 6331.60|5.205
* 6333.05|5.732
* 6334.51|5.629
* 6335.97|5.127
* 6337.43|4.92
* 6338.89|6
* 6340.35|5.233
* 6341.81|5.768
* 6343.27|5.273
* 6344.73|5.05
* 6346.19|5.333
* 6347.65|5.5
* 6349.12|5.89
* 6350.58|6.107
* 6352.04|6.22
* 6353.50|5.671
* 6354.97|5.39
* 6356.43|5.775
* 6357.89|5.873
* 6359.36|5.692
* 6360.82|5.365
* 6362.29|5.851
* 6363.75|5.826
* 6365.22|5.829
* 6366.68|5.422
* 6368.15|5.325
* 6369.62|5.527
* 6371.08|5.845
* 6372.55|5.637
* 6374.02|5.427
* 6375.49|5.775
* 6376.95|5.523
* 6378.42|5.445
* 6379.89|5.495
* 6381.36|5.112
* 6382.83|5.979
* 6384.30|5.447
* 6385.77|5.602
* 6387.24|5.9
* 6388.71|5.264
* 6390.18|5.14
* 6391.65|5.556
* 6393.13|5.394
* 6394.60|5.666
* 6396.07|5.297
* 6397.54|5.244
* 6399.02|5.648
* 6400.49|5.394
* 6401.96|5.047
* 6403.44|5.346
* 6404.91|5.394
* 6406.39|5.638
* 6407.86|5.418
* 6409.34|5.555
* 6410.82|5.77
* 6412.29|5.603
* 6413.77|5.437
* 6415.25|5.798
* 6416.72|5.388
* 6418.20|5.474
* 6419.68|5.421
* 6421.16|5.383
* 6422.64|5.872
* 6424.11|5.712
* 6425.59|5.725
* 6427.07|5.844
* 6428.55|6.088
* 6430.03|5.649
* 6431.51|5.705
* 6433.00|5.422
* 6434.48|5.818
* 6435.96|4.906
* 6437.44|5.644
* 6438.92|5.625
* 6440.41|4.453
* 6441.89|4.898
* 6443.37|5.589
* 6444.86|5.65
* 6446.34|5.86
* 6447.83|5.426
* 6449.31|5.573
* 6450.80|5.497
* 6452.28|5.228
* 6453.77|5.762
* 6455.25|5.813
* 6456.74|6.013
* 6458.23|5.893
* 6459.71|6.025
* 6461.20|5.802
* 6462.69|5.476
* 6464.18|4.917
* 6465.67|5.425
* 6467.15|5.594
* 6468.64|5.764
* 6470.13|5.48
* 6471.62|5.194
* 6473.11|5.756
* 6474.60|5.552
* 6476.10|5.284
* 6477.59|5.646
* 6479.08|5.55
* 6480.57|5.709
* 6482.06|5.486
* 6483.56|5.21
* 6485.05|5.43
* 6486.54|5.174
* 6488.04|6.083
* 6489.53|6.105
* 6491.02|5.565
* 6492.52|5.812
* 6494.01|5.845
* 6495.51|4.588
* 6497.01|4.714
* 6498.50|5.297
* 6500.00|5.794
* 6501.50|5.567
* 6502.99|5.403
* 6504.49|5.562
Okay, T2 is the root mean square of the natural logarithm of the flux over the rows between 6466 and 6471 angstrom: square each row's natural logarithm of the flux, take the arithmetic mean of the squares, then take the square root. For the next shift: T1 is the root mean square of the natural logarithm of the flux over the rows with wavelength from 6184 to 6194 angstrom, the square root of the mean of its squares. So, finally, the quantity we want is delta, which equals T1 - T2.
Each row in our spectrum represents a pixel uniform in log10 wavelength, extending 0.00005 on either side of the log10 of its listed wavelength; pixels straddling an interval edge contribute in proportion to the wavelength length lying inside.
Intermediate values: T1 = 1.705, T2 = 1.72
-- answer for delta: -0.02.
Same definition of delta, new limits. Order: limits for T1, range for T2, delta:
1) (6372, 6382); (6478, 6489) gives -0.01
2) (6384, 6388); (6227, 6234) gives 0.12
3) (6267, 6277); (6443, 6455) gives -0.03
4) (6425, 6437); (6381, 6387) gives 0.02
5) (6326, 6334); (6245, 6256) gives 0.03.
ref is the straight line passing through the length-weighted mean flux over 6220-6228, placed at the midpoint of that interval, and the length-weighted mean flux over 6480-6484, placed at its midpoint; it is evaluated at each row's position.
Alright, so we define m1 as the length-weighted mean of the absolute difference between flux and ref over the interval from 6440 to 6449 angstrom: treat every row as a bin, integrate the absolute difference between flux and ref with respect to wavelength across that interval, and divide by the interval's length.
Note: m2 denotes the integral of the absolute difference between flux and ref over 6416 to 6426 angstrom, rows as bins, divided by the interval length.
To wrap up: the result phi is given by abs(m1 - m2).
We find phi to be 0.19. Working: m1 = 0.35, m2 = 0.16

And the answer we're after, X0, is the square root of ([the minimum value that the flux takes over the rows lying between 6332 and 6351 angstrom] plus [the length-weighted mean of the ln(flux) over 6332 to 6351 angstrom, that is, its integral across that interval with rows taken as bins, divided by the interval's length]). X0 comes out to 2.57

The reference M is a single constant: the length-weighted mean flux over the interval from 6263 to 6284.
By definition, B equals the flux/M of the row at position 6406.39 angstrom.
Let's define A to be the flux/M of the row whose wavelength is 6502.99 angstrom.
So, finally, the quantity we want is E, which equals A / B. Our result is 0.96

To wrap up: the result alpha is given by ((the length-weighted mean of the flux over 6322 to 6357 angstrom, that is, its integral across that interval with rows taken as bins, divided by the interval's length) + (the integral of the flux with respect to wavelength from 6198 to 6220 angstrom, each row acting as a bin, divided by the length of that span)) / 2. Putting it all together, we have 5.46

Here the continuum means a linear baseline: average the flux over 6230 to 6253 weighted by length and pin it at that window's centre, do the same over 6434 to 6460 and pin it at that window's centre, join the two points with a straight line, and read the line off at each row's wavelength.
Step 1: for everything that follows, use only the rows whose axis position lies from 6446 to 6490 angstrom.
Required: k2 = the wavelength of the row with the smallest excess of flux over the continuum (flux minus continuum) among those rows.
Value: 6464.18 angstrom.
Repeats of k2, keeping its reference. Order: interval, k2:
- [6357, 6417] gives 6401.96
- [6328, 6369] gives 6337.43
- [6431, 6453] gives 6440.41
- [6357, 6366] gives 6360.82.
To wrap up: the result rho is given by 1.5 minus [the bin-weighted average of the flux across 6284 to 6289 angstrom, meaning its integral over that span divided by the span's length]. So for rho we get -3.75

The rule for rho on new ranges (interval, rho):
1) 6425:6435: -4.25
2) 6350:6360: -4.31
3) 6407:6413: -4.09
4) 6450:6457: -4.14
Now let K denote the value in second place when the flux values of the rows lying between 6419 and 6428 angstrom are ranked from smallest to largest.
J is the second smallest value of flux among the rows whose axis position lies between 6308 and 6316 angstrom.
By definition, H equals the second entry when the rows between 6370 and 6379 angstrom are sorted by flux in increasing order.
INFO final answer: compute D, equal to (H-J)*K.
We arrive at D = 1.2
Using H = 5.445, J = 5.224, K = 5.421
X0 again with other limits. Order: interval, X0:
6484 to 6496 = 2.51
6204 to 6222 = 2.55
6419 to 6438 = 2.58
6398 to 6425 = 2.60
